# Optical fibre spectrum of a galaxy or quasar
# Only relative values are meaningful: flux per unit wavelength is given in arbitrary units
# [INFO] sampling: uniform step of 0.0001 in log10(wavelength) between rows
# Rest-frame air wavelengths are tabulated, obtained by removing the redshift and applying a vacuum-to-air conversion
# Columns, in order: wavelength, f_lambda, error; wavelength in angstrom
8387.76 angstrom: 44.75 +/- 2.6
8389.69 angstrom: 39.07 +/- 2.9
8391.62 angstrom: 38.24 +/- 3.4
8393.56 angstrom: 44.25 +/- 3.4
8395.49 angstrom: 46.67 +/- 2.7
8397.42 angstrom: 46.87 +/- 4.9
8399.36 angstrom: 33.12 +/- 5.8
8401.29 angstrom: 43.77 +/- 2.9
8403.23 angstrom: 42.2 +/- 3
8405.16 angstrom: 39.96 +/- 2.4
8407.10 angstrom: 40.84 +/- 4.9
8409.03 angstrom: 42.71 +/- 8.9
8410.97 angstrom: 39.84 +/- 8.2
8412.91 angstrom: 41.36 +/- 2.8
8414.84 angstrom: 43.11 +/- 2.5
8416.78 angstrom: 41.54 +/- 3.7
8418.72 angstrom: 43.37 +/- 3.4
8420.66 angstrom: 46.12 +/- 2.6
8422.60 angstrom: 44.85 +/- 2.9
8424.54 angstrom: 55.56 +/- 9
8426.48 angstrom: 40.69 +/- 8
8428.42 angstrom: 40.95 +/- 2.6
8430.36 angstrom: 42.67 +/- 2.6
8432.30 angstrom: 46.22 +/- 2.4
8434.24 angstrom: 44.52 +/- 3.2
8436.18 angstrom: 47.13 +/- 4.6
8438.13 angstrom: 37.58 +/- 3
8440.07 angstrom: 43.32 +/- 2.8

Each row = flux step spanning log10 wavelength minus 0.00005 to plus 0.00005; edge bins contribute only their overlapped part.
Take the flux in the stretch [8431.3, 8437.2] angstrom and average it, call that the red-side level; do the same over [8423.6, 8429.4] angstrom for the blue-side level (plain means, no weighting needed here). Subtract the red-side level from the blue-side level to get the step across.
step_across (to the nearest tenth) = -0.2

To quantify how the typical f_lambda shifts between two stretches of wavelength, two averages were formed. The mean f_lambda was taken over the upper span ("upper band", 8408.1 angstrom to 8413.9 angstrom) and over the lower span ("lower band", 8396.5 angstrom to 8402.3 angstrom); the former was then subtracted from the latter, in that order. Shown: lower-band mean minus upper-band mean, -0.1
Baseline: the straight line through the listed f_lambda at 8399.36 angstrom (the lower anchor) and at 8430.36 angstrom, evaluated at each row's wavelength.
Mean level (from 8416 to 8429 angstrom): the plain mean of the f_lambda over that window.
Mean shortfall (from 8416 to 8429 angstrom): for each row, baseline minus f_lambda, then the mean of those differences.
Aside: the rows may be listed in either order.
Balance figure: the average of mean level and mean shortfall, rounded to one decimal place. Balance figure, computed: 20.1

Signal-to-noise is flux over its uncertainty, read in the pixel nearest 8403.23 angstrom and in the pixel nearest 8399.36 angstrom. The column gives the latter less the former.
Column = -8.4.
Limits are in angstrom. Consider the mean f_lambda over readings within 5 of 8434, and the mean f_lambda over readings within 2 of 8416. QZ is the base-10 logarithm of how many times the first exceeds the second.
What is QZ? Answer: 0.013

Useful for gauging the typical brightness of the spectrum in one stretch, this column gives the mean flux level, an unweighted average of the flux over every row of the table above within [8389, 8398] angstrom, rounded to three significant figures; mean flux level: 43.0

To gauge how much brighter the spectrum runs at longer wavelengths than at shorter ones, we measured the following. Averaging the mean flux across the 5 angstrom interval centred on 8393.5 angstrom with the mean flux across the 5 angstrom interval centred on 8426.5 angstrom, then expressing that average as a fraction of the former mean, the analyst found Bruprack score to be 1.03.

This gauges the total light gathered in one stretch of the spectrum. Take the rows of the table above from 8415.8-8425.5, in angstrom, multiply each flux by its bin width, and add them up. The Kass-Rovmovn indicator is 449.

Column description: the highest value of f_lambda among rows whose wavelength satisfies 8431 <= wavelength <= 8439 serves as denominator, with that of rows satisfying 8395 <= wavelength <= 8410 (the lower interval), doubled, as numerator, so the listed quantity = 1.99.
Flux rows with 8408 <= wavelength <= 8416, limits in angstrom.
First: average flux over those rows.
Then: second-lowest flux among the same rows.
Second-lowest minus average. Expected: -0.4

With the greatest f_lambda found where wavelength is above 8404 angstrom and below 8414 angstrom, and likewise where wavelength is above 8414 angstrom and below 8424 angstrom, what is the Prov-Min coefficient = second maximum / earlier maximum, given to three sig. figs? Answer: 1.08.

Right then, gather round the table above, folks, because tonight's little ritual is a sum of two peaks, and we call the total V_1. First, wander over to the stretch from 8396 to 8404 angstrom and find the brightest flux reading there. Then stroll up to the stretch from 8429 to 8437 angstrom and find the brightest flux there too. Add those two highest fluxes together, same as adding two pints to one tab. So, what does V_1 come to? 94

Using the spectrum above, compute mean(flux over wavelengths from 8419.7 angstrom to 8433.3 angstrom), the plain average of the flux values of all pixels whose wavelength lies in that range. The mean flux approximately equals 45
